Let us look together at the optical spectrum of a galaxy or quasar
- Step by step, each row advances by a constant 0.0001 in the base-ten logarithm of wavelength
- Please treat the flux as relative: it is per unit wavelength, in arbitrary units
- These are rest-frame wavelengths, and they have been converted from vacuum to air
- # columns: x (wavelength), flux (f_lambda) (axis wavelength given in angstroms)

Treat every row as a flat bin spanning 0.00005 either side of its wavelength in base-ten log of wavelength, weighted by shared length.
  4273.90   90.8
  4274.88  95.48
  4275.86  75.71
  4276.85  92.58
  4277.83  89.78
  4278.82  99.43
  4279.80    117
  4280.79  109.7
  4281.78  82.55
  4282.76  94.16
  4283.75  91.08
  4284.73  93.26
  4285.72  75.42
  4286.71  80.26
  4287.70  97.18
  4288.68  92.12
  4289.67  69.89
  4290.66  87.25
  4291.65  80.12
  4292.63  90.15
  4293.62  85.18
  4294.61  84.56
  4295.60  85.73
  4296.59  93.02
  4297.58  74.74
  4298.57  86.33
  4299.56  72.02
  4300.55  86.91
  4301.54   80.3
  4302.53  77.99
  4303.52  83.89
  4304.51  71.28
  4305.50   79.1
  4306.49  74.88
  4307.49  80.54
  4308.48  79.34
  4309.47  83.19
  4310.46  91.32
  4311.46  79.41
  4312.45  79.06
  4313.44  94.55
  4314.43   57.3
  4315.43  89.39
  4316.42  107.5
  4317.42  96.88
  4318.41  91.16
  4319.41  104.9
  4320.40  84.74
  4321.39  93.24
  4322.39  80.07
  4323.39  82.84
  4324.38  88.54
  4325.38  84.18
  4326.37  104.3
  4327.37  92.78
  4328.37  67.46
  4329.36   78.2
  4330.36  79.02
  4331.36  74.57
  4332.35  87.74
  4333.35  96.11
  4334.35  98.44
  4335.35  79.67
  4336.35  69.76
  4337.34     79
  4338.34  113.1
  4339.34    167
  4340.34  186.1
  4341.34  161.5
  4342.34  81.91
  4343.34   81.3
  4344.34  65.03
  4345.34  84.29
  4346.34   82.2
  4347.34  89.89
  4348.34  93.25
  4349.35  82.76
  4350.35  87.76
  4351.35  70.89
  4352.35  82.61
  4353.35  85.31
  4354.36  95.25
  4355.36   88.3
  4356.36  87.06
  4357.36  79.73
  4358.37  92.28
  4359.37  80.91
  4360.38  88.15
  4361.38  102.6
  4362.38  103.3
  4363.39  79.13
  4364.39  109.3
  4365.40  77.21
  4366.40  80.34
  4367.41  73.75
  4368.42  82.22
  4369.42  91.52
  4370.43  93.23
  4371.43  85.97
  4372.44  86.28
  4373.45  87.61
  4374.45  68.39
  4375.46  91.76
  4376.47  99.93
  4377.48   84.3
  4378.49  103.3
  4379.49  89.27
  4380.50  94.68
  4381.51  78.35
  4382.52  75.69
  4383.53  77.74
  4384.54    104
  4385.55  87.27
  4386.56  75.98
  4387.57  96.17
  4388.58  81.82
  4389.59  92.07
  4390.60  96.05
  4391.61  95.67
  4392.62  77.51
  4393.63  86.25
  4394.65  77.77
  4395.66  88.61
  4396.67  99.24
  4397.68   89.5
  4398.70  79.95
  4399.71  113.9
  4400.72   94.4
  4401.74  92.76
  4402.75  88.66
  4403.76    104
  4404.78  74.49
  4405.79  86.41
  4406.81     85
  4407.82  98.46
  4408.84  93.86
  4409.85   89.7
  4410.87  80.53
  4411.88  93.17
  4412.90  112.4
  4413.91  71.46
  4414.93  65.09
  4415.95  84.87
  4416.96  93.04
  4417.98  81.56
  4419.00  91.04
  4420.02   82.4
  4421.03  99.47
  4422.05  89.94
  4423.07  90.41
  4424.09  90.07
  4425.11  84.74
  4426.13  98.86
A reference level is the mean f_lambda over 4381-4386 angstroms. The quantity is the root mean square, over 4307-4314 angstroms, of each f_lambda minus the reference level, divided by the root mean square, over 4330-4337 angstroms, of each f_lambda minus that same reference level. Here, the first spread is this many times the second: 0.6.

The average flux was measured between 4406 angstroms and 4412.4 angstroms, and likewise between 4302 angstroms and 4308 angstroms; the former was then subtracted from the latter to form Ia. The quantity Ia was -12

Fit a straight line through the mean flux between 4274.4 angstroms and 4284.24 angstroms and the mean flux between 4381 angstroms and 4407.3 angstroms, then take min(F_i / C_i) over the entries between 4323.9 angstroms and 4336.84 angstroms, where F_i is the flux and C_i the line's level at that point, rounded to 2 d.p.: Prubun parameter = 0.73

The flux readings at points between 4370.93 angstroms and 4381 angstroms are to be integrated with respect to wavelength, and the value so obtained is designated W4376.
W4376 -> 898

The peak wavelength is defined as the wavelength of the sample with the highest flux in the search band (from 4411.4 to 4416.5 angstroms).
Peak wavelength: 4412.90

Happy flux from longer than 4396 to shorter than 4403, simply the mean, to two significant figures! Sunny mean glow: 94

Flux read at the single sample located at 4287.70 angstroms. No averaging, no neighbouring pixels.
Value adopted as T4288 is 97.18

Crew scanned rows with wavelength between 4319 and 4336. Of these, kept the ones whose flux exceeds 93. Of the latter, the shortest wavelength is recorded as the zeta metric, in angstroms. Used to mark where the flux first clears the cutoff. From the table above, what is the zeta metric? 4319.41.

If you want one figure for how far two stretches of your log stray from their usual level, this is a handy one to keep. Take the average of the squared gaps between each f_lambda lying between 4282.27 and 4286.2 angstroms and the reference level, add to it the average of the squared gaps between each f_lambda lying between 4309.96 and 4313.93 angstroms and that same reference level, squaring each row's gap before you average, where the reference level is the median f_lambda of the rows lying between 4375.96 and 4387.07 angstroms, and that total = 109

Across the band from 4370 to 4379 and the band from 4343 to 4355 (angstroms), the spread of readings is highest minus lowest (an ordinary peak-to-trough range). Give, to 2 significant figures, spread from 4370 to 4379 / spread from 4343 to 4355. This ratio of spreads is 1.2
